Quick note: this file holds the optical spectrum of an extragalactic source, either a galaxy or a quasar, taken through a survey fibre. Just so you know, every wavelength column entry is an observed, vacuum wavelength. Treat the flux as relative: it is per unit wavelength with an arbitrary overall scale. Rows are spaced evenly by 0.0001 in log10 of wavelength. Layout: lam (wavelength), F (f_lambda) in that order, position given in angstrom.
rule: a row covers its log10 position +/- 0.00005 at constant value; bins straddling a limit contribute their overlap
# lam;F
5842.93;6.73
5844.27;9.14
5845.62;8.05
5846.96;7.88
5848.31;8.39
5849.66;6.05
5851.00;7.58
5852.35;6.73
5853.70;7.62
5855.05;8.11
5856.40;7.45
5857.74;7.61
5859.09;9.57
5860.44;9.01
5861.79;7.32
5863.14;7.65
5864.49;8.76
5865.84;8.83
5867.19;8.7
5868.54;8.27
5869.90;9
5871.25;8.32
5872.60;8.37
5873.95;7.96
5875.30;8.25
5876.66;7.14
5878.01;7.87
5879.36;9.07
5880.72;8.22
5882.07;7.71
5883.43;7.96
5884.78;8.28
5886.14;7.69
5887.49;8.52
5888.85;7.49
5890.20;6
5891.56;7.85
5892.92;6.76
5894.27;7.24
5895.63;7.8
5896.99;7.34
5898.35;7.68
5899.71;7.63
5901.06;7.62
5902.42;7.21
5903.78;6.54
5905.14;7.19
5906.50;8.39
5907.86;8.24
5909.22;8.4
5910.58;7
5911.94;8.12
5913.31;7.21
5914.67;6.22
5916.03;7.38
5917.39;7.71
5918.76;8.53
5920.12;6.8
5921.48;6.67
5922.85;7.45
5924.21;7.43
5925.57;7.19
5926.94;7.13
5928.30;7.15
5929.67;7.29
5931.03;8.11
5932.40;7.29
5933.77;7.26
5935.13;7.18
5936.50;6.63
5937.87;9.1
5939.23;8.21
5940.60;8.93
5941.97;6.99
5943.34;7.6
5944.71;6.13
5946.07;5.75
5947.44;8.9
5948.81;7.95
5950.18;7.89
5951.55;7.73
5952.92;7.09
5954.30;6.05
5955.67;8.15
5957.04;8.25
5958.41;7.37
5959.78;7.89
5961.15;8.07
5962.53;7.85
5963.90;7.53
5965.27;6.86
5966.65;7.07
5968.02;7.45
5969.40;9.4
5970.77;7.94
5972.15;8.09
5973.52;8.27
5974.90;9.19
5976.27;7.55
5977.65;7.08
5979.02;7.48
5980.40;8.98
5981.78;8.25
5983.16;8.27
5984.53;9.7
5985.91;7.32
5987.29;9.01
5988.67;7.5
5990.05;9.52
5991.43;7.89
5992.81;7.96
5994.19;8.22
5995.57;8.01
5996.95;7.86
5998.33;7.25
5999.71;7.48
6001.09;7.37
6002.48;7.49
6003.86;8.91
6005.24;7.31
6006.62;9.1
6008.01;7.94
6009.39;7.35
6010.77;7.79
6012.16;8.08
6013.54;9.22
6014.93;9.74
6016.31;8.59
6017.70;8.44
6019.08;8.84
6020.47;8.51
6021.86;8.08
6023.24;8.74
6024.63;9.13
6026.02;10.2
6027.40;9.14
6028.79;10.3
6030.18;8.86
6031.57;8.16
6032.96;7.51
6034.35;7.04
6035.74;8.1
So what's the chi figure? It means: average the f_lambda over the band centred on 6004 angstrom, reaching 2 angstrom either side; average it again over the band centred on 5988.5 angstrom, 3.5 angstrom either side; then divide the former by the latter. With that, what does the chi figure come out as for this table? 0.96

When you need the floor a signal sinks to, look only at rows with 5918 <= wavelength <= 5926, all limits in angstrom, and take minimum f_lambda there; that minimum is 6.67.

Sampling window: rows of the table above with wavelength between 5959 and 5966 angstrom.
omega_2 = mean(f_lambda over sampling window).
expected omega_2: 7.6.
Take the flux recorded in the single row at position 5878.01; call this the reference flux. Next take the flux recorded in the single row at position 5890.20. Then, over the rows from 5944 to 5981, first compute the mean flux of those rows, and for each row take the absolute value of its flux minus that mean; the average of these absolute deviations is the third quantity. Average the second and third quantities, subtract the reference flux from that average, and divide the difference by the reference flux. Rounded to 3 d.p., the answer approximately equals -0.576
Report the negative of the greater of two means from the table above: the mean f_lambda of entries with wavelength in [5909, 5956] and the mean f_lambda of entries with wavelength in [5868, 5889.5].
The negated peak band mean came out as -8.13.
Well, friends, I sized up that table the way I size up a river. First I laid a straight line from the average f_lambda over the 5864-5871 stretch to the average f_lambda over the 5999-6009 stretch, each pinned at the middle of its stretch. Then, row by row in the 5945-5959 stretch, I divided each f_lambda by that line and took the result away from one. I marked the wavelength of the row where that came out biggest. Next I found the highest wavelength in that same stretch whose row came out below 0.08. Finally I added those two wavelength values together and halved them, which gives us 5951.6 angstrom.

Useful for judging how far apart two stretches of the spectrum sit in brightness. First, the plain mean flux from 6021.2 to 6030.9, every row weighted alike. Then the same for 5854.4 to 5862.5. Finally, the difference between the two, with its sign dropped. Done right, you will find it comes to 1.0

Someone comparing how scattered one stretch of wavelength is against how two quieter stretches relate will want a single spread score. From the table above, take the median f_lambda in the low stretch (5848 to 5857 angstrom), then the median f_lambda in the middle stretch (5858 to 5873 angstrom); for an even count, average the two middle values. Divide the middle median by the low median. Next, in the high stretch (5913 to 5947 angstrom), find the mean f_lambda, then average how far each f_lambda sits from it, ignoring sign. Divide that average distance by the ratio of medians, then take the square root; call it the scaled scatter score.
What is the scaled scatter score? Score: 0.704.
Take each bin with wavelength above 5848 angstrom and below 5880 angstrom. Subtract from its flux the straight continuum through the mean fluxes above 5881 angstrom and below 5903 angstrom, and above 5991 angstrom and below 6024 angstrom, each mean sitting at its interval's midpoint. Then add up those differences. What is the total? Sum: 16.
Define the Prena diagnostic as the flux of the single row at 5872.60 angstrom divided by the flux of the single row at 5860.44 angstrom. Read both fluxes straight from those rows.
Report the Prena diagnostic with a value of 0.93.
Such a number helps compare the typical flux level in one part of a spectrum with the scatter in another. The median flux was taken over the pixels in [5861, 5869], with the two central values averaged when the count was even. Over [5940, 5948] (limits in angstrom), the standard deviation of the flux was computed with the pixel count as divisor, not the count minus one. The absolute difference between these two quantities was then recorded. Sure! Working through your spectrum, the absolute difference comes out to 7.3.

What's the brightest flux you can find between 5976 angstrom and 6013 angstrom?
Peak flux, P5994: 9.7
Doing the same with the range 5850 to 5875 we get 9.57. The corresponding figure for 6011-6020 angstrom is 9.74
